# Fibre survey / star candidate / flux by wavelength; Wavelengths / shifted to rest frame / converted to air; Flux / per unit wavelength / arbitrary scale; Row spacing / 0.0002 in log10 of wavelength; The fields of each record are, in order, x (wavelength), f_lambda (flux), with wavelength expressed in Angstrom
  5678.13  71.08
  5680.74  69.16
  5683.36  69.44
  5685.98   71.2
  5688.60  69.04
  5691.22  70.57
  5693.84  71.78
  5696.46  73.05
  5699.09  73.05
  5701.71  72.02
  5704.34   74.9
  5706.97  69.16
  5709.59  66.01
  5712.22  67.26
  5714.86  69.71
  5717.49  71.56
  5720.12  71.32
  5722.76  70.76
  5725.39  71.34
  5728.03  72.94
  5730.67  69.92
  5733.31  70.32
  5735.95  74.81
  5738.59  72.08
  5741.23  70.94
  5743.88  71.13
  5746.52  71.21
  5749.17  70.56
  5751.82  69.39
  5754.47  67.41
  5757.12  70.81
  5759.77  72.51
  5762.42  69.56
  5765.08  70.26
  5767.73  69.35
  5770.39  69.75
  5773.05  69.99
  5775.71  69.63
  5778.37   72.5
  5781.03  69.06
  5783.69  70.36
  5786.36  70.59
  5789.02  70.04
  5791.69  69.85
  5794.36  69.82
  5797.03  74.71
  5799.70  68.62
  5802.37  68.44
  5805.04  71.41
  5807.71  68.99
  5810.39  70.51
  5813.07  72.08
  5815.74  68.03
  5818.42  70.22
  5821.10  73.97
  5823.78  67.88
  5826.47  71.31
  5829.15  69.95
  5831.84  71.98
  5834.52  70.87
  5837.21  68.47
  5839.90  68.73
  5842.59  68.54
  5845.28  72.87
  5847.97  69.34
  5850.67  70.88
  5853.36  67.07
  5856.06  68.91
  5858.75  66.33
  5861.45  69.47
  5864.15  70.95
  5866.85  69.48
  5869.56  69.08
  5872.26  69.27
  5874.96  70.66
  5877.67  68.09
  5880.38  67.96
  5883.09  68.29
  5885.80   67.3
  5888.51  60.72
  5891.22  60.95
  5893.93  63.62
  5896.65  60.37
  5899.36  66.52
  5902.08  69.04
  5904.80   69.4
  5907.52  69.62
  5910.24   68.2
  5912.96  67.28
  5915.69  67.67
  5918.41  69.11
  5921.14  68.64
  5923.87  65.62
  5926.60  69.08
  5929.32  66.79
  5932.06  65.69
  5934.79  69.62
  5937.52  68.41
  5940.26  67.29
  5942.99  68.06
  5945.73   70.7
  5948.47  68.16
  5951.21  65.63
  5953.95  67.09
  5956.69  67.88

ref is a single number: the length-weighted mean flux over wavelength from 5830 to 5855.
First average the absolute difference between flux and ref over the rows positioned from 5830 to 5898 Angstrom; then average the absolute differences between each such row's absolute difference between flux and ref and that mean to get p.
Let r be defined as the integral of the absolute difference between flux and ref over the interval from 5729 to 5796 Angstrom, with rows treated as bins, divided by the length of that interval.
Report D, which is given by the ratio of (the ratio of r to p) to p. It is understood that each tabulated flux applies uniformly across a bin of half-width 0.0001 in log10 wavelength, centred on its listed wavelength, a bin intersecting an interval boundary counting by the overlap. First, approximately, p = 2.0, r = 1.0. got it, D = 0.3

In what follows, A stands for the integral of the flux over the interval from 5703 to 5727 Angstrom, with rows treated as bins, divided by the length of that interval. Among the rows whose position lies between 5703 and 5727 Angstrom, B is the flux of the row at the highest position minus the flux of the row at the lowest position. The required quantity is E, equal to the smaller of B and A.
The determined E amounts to -4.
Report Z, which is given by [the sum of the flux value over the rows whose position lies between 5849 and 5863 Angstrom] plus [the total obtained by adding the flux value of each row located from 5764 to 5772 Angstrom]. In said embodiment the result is 552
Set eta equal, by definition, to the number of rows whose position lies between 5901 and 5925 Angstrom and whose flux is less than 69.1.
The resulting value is 6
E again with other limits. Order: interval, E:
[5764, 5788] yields 0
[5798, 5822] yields 5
